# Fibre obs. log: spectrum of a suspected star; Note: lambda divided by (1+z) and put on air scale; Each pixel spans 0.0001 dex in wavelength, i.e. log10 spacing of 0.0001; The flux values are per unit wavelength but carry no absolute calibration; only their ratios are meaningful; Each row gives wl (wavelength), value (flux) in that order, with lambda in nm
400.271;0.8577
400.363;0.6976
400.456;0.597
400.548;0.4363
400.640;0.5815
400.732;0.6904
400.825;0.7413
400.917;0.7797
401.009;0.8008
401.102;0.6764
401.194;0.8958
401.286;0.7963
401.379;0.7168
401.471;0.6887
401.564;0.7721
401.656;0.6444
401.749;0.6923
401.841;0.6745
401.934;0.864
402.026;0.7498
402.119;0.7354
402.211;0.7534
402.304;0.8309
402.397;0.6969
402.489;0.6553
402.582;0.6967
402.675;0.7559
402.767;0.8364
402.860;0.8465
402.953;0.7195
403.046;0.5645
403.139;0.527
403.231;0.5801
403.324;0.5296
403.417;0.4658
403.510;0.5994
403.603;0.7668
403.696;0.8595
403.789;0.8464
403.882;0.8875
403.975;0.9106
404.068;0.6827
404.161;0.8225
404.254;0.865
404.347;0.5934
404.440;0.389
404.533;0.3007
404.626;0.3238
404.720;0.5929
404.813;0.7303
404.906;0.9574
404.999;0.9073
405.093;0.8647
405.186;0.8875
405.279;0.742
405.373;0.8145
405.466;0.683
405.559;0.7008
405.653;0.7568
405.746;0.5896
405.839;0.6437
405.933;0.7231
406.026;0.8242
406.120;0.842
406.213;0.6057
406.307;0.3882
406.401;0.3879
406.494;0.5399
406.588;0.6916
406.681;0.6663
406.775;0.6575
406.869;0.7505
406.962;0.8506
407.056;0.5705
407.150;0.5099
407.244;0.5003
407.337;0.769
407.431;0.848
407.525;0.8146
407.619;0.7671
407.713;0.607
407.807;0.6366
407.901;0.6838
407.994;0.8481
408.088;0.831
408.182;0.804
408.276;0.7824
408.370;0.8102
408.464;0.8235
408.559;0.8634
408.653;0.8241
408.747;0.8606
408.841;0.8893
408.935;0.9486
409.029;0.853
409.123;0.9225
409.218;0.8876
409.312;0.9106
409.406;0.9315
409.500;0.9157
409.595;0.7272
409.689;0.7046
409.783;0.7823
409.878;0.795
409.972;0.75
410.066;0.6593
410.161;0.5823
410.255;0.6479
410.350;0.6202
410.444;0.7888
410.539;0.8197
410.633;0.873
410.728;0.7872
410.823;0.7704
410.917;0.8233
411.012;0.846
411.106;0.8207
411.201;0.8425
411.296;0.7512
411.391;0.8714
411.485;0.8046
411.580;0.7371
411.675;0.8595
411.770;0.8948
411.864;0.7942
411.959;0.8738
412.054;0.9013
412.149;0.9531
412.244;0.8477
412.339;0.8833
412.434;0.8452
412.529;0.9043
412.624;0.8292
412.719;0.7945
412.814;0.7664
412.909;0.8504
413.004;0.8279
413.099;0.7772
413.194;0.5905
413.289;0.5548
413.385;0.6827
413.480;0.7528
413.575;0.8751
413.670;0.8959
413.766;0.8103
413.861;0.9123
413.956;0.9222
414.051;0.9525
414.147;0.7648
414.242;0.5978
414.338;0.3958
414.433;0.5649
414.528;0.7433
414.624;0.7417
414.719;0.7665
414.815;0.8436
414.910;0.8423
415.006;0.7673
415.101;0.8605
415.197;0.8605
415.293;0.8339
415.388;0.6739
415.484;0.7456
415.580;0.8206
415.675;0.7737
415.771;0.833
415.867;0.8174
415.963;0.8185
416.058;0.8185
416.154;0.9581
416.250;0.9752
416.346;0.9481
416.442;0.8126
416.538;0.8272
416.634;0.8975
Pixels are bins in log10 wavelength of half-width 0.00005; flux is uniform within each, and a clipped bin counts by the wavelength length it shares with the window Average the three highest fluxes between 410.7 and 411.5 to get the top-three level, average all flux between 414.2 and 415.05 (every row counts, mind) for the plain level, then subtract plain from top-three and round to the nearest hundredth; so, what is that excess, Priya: 0.16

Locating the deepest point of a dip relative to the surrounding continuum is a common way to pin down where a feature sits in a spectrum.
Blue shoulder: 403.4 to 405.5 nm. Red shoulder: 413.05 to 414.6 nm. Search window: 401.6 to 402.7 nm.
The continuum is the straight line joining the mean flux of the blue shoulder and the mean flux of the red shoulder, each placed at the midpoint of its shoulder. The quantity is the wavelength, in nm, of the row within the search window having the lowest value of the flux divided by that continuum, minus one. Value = 401.656 nm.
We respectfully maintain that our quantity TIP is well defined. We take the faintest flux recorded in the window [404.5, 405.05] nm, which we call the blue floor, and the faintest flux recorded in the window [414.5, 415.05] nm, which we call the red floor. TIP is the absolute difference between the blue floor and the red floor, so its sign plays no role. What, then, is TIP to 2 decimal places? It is 0.44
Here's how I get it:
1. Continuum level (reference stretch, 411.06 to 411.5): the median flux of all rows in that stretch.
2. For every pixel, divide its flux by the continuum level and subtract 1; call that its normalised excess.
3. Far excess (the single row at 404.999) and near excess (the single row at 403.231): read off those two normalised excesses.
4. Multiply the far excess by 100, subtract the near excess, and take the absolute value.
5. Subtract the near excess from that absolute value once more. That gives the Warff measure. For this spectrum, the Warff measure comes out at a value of 11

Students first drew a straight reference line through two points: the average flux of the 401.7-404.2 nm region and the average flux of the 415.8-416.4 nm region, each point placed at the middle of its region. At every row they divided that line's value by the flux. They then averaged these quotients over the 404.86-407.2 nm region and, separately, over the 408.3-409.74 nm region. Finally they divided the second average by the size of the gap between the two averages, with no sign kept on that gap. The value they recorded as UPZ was 4.5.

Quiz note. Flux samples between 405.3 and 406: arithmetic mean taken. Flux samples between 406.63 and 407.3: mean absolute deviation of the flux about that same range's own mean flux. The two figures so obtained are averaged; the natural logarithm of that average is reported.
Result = -0.91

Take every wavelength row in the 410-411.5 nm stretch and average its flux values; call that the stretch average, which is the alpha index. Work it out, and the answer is 0.77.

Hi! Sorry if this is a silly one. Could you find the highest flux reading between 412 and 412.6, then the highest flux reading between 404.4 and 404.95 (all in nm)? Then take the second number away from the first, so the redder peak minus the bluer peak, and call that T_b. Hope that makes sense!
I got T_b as 0.00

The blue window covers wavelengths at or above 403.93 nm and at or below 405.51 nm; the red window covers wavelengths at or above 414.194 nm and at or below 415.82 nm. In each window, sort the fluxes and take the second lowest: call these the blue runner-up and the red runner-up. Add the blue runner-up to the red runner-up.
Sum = 0.89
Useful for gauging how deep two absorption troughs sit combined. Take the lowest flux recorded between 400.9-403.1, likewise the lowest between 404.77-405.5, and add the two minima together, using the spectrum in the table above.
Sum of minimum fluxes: 1.2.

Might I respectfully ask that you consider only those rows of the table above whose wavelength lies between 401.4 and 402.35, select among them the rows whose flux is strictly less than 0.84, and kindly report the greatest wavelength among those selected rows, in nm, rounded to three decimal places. 402.304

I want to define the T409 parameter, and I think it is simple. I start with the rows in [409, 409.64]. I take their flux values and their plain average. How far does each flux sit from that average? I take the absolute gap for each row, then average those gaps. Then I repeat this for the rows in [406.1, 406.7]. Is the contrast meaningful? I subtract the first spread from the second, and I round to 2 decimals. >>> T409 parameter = 0.08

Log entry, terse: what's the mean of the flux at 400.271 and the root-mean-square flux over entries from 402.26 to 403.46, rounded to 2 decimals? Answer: 0.77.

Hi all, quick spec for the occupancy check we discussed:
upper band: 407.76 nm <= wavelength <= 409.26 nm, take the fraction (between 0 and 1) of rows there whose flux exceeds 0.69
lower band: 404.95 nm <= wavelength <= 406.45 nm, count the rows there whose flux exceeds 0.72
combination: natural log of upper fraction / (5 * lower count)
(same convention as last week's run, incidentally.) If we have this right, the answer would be -3.94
